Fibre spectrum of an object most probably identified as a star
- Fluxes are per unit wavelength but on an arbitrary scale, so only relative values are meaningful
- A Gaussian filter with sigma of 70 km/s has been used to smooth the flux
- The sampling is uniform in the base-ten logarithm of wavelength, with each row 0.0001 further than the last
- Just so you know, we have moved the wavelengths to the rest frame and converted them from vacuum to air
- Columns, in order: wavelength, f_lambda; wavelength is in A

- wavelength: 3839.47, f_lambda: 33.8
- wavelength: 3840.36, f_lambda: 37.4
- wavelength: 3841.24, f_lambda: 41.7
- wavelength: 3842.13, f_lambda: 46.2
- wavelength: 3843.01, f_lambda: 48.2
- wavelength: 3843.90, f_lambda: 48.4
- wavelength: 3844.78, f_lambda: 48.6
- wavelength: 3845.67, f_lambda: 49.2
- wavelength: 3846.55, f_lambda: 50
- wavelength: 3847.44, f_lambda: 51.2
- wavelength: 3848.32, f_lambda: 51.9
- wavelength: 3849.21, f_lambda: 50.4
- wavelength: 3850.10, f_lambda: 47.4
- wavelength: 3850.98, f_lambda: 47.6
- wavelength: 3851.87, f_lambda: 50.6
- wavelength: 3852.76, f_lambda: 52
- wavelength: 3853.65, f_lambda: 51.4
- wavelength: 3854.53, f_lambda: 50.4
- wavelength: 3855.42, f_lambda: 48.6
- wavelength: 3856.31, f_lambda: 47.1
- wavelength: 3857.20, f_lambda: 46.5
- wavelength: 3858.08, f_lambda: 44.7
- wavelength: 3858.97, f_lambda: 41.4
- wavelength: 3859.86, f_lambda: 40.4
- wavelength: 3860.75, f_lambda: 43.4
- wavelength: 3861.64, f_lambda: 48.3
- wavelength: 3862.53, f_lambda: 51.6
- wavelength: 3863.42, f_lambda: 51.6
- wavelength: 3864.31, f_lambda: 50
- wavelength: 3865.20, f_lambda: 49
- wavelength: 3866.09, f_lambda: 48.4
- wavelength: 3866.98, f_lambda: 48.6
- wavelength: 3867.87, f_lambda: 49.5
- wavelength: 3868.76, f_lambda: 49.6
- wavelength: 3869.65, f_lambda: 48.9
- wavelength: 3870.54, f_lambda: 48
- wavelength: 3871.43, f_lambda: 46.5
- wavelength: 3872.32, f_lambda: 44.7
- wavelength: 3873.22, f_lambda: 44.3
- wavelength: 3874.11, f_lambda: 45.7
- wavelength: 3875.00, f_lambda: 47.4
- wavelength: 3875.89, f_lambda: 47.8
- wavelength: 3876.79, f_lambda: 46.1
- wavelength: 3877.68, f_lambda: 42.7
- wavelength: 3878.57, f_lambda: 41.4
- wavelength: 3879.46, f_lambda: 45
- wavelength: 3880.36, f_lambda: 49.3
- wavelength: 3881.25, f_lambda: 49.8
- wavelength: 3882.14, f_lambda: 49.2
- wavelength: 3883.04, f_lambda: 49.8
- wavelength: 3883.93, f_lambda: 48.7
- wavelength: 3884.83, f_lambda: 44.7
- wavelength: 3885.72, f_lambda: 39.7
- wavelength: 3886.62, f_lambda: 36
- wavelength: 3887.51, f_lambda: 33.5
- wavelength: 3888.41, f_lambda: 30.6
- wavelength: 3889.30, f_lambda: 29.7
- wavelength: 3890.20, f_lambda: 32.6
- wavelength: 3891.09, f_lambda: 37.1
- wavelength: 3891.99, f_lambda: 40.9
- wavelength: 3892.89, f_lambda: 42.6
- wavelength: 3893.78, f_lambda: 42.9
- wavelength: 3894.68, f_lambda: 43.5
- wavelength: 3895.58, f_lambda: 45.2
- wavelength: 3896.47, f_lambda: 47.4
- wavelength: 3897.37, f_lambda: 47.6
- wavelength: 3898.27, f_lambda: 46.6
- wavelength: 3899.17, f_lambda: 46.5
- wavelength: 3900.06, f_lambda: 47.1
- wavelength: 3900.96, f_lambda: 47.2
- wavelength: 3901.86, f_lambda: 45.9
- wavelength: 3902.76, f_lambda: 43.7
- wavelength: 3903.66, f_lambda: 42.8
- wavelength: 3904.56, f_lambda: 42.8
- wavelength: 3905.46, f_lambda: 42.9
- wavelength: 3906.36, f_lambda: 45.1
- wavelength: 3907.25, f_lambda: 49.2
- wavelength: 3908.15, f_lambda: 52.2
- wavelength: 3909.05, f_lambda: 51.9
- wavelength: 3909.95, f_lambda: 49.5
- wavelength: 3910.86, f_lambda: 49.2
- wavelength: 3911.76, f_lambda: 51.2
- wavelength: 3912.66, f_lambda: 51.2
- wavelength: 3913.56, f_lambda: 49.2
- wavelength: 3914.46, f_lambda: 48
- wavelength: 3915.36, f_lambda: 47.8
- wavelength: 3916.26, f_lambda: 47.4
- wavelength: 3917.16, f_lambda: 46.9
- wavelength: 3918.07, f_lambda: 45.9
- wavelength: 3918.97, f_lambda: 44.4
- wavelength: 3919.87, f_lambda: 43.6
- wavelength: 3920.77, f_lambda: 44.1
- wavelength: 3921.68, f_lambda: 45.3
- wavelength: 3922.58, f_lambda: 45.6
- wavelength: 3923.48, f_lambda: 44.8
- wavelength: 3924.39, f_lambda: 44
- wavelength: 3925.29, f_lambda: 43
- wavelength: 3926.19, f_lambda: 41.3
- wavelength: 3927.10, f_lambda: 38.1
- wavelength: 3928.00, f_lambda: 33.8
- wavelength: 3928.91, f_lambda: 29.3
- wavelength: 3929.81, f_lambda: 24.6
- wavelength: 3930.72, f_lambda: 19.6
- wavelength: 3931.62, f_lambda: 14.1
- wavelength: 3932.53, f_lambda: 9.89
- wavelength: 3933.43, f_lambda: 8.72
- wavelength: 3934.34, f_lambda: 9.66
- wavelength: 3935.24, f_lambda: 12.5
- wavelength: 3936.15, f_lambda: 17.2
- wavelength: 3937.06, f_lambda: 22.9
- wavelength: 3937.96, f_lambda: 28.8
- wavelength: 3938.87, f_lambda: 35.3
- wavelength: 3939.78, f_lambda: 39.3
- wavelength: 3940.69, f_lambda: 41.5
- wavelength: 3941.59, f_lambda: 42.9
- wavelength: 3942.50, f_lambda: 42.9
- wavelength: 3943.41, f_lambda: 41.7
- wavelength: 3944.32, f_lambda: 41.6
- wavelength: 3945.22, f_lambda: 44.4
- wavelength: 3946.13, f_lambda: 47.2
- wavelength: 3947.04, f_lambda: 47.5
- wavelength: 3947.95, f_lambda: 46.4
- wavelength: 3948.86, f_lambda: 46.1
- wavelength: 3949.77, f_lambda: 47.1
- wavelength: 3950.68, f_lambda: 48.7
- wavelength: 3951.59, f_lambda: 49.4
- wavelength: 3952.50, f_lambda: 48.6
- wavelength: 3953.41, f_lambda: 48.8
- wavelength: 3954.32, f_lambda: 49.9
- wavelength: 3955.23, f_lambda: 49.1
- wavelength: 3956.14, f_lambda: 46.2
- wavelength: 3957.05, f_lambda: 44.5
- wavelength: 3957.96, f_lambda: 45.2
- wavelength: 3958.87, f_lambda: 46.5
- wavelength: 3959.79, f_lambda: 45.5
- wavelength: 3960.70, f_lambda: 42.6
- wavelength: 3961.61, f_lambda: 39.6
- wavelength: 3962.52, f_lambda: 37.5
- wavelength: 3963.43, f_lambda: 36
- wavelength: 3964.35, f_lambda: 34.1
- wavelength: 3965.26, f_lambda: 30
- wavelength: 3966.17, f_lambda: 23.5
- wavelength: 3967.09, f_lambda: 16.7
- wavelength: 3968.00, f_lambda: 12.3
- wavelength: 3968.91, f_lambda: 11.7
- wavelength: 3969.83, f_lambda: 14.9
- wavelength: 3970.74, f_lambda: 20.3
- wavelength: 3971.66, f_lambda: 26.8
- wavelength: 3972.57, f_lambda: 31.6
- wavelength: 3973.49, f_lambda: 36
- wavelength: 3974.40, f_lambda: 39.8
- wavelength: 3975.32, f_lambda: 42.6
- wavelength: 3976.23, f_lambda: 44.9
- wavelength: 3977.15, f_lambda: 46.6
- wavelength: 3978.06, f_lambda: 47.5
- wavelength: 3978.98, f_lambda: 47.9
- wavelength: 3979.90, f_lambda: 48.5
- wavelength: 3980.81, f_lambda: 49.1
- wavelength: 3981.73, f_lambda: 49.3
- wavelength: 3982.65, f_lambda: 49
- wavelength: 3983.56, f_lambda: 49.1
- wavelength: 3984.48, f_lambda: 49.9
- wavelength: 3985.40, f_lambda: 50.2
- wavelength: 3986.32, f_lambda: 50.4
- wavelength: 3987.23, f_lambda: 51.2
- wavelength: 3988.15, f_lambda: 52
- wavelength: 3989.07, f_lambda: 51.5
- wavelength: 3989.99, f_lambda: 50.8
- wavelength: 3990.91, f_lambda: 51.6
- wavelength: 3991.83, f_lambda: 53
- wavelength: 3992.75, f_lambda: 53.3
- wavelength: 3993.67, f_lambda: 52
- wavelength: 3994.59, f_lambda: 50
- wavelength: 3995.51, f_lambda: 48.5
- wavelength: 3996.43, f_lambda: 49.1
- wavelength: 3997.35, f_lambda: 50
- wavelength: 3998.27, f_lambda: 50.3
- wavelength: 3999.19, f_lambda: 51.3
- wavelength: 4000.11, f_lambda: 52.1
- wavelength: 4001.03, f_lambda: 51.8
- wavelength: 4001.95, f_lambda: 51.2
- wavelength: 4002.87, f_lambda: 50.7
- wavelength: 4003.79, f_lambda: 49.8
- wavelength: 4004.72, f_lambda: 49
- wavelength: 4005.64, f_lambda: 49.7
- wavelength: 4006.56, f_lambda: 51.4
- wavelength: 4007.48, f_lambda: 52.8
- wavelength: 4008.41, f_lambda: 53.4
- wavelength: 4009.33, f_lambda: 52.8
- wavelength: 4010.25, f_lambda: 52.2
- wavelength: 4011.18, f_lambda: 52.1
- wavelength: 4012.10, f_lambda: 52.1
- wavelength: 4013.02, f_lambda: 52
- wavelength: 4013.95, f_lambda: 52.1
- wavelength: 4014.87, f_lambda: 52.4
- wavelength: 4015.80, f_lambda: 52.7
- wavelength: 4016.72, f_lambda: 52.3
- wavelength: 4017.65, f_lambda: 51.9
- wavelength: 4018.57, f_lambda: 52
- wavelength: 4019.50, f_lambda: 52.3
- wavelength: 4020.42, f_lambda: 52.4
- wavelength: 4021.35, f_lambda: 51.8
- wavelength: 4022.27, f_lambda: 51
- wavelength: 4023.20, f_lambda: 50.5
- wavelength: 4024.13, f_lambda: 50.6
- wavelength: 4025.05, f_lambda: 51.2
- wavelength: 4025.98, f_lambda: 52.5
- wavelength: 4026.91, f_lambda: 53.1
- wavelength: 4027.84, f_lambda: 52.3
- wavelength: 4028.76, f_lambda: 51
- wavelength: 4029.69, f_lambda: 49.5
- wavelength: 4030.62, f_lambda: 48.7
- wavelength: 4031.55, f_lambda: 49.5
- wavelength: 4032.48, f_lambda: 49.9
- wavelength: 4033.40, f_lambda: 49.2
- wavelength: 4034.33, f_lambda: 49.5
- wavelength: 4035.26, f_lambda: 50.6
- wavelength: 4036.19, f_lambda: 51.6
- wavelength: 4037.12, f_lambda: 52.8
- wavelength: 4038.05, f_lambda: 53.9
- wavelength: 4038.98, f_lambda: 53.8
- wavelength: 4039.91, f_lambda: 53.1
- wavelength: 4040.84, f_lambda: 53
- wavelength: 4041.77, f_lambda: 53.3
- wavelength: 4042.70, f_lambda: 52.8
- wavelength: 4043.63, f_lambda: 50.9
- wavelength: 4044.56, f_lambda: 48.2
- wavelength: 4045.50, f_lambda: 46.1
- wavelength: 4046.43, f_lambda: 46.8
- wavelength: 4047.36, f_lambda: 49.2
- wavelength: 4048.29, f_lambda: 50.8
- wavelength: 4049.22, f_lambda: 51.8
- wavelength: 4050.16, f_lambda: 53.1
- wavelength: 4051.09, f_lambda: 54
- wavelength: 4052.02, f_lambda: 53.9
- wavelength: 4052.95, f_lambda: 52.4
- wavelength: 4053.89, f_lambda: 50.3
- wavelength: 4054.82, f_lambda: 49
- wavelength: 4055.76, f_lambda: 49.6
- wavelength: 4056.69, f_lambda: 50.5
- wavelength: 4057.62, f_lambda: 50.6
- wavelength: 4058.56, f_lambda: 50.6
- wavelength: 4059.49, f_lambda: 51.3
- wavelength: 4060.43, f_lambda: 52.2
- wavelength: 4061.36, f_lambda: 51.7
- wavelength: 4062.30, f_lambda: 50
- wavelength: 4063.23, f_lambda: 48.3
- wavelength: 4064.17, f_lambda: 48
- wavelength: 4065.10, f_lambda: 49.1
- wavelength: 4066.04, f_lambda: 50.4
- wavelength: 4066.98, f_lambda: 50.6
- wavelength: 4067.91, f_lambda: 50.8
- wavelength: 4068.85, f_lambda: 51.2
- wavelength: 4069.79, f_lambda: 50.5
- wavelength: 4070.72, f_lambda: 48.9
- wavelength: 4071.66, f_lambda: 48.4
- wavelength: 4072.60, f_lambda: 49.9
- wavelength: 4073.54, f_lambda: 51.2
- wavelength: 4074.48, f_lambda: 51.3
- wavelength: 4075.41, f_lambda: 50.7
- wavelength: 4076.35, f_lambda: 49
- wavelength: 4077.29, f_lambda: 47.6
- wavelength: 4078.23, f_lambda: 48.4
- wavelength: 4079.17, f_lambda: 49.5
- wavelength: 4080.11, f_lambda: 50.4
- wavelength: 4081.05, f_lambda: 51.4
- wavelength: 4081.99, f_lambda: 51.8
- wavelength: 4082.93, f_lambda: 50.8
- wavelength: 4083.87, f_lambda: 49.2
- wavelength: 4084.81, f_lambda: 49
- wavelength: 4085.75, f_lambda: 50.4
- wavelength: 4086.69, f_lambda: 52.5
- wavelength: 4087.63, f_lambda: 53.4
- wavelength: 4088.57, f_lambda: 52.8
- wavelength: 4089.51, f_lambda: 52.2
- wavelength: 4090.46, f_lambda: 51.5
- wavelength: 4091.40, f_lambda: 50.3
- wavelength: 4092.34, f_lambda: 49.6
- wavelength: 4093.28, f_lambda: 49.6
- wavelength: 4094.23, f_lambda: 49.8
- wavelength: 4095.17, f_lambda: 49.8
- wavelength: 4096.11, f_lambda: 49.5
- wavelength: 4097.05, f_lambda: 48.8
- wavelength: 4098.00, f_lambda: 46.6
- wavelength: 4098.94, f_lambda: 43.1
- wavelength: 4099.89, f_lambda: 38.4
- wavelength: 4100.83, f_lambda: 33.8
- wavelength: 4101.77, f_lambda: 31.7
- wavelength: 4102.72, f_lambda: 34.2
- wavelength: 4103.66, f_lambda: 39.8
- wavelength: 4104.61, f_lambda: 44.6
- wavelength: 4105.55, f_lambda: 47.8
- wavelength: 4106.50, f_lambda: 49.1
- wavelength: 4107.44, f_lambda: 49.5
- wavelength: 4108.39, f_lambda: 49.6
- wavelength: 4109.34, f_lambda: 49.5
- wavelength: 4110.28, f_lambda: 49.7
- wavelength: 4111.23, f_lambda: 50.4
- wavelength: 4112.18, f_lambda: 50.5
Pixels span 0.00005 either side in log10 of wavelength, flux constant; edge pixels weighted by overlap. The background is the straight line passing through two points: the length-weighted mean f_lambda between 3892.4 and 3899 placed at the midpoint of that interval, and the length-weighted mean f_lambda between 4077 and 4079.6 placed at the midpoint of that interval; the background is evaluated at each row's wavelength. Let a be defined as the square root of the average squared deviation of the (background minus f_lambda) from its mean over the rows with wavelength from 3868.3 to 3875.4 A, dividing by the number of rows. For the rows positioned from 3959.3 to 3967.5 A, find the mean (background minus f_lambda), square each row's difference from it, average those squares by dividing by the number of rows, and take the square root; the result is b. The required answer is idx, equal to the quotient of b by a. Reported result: 4.8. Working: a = 1.8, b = 8.7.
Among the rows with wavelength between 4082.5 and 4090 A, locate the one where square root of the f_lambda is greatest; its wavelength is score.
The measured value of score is 4087.63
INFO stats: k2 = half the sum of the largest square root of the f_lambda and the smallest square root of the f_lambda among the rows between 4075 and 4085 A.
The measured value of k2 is 7.05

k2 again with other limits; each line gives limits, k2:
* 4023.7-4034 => 7.13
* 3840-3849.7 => 6.66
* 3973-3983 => 6.51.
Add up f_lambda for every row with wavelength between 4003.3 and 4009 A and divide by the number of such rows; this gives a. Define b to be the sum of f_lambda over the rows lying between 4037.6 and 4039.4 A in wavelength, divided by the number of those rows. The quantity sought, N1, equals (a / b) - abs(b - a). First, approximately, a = 51.0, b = 54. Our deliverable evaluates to -2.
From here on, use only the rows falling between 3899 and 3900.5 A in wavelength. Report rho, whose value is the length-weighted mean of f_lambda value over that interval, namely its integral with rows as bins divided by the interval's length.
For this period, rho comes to 47.1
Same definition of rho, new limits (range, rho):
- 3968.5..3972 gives 18.2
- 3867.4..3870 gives 49.4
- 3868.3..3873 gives 47.4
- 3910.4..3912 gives 49.8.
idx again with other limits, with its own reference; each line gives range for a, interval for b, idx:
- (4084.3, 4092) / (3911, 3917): 1.1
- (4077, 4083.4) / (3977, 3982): 0.6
